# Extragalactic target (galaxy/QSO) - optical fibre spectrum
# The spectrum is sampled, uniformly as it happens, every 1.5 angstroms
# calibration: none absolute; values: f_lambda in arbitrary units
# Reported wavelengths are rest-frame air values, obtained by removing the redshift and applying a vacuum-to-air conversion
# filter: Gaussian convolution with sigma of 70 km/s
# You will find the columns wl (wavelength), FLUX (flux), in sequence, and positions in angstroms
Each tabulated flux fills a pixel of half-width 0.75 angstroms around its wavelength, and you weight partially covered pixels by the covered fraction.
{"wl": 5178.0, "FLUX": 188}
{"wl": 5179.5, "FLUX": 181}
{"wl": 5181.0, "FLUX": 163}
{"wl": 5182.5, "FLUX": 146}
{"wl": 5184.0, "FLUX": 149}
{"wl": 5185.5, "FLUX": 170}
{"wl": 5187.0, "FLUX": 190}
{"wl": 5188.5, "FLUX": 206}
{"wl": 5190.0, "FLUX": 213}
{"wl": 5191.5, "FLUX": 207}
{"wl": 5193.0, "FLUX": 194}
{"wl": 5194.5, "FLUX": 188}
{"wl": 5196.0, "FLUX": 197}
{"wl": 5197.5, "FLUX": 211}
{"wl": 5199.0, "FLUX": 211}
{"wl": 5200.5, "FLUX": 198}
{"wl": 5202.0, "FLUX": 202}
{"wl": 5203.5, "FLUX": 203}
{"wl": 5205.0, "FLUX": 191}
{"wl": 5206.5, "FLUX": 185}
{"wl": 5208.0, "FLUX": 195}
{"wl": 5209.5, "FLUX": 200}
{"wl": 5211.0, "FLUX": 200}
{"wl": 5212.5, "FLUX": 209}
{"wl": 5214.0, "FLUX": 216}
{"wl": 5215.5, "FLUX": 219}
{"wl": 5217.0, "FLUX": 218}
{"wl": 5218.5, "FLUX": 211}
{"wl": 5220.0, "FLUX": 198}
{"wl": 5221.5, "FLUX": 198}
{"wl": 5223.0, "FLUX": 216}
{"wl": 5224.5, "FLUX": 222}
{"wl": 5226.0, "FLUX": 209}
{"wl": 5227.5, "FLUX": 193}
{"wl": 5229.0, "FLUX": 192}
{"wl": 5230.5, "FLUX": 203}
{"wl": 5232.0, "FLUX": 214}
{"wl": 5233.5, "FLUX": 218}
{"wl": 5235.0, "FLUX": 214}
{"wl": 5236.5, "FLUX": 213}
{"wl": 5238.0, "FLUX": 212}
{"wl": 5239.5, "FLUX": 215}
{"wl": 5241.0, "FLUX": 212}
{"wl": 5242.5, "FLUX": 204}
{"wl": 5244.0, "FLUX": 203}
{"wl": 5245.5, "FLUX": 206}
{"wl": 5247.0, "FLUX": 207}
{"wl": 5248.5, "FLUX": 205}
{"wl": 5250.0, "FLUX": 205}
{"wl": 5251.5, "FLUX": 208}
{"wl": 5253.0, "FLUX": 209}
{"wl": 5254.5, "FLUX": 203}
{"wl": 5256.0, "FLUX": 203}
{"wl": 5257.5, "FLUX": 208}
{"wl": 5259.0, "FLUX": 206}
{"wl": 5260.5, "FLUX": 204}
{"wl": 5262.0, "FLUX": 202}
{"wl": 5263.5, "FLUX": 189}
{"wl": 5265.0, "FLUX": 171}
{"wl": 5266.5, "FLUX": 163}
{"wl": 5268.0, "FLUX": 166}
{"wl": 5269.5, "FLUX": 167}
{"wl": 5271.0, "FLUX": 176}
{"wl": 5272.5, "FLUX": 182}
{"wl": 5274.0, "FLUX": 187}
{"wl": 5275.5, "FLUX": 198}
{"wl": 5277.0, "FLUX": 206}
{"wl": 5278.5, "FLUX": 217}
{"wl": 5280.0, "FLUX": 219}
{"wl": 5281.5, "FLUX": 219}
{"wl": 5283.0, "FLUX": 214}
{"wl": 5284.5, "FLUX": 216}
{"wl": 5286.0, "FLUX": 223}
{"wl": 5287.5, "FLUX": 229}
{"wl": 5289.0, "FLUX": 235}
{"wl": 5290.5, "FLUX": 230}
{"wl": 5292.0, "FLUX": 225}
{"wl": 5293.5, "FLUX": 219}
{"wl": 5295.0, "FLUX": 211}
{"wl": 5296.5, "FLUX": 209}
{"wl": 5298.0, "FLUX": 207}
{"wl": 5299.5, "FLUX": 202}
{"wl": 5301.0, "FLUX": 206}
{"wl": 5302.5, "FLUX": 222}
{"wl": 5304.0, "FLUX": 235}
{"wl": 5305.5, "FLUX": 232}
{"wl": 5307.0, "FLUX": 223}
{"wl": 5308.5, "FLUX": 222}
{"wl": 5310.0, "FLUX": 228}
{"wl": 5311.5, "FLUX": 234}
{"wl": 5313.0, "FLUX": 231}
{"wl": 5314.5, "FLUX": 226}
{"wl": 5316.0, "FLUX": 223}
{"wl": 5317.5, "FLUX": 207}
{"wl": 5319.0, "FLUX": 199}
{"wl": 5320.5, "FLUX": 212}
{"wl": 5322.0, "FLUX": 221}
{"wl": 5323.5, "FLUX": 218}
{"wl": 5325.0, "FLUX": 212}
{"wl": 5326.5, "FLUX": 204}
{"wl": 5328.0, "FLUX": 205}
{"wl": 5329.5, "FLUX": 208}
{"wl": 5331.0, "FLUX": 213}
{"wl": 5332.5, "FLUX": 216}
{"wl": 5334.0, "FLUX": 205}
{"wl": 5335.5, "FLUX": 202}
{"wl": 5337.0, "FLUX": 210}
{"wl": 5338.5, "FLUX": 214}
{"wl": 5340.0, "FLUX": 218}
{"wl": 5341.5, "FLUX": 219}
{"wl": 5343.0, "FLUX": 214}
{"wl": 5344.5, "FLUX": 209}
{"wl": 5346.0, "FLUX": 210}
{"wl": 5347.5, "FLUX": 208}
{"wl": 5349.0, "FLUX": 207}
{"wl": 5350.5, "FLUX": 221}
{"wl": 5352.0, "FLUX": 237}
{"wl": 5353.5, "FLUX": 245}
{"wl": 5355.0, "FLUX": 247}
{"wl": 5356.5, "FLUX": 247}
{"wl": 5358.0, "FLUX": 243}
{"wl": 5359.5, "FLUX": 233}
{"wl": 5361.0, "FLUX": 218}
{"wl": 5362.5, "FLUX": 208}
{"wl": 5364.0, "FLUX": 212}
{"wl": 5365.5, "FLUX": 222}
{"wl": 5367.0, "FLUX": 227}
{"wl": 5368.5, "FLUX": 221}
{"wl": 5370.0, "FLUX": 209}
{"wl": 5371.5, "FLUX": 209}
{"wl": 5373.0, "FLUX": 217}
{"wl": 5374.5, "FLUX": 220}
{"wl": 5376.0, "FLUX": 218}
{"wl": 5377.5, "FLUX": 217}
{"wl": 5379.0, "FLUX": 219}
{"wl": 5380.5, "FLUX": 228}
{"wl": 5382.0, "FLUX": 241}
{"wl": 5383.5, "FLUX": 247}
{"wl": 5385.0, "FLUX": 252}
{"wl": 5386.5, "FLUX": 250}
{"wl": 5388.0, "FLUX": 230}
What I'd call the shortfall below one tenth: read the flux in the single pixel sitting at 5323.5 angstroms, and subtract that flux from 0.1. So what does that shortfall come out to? -218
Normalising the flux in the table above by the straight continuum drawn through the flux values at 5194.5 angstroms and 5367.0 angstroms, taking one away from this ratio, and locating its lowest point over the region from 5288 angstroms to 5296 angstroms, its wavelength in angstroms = 5295.0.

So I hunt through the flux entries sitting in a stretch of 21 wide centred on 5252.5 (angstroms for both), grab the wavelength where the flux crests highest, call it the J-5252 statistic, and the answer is 5253.0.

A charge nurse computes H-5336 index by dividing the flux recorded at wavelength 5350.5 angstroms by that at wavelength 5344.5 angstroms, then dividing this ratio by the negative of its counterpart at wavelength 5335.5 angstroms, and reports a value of -0.0052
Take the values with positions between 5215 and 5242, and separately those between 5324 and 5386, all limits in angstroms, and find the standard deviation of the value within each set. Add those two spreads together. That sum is 23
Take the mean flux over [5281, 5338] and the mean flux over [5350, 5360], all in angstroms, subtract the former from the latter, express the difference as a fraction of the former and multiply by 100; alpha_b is 10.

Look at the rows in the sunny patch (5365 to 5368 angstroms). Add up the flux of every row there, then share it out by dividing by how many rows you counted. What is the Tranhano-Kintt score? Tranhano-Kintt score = 224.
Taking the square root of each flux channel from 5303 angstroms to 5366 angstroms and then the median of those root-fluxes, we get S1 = 14.8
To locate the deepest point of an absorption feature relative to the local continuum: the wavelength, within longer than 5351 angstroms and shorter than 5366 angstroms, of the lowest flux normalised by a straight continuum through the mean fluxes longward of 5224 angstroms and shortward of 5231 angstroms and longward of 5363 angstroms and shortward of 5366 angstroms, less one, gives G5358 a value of 5362.5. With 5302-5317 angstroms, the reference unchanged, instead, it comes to 5308.5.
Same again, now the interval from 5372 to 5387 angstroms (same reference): 5377.5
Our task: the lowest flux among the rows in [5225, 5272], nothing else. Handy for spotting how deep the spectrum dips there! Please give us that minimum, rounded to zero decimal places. 163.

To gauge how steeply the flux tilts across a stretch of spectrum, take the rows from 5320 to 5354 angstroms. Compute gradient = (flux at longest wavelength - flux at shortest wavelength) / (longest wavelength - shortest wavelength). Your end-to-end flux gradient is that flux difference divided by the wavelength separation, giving 1.0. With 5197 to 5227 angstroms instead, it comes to -0.1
